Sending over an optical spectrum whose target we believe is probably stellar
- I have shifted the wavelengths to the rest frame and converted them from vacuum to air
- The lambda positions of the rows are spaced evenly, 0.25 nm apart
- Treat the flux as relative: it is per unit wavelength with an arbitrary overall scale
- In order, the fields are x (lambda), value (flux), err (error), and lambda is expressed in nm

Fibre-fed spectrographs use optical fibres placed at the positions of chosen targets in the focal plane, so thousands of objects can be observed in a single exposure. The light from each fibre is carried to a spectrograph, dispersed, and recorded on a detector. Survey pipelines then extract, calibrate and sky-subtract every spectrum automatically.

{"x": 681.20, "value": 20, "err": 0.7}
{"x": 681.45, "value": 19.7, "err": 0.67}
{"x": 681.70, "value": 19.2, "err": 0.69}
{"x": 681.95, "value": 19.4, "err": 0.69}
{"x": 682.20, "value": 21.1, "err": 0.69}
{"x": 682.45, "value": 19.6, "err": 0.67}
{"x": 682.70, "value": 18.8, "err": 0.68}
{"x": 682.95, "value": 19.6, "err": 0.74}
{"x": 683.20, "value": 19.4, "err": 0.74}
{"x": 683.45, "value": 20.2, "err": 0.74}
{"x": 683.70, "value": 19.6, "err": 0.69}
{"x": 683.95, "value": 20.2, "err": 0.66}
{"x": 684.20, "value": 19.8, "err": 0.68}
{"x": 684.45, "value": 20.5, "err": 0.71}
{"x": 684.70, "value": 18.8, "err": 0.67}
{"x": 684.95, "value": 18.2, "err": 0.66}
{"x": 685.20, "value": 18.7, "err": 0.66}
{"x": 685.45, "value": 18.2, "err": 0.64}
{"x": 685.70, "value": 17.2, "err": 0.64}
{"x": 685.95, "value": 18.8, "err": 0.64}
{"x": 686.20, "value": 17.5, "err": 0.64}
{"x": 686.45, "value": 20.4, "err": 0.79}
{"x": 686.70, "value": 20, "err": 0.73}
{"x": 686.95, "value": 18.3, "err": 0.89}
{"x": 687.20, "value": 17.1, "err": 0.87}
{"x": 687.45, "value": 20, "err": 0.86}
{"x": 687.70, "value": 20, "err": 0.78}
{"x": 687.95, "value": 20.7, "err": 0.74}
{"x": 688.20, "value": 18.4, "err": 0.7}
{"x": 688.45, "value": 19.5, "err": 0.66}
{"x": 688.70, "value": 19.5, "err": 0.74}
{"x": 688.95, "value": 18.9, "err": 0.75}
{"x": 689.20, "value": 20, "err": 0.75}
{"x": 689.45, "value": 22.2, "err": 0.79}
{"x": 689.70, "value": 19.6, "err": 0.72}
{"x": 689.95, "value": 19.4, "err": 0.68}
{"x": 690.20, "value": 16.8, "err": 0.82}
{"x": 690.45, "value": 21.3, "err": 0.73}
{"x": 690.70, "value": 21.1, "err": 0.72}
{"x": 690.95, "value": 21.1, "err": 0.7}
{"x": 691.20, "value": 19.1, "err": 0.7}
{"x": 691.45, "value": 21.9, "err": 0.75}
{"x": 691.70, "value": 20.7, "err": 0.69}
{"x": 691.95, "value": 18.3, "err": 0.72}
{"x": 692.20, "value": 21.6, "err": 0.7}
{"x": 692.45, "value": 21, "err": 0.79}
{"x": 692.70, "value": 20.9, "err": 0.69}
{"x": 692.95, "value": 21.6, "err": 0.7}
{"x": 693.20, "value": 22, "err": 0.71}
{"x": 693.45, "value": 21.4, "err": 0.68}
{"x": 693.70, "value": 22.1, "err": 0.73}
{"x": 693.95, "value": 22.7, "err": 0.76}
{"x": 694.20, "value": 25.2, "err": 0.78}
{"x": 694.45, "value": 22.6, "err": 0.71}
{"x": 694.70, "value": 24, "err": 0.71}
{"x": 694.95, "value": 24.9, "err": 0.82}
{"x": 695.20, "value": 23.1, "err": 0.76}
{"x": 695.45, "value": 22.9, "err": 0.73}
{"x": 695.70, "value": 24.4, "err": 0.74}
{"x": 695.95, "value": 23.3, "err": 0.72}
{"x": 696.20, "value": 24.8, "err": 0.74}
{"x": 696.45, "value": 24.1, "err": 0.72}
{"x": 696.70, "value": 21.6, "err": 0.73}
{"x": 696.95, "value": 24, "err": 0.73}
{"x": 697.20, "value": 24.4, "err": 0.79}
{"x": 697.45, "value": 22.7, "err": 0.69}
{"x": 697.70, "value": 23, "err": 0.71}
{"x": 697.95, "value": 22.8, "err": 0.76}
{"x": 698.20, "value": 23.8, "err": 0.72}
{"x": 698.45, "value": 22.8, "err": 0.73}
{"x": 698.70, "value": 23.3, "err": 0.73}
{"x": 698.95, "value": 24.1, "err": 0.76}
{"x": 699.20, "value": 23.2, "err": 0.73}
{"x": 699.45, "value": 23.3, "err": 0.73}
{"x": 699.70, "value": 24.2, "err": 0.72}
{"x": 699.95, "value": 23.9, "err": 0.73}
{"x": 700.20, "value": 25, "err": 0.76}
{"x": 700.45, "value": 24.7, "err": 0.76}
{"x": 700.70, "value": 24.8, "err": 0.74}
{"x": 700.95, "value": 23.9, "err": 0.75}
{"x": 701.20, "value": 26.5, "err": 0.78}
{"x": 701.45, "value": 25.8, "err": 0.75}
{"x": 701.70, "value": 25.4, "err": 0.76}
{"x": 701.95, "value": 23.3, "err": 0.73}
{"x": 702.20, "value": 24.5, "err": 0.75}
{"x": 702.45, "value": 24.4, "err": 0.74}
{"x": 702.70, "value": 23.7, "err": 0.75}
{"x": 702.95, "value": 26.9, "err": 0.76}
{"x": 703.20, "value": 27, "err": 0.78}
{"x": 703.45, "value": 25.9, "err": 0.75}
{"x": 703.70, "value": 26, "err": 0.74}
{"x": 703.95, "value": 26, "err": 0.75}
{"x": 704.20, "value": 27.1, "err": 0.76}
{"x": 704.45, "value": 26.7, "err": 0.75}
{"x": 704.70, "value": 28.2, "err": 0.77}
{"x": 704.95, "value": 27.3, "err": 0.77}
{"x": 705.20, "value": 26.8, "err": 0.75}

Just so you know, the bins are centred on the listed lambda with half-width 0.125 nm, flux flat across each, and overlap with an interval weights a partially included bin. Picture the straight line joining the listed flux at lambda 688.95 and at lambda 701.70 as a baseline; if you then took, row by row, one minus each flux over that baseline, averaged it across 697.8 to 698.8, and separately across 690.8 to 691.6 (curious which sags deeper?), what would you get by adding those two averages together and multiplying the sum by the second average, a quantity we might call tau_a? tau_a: 0.0004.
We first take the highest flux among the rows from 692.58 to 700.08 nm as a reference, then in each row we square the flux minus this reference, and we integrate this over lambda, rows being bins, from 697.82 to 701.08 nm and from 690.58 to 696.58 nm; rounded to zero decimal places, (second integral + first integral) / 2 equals 38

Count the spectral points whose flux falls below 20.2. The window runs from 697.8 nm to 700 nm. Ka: 0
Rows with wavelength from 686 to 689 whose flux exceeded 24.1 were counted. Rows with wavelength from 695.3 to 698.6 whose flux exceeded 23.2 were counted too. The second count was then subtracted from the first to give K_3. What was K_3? -7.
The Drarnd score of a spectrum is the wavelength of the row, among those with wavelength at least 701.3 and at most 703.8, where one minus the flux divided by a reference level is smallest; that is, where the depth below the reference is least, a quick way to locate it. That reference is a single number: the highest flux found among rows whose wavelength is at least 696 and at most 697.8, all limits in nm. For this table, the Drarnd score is 703.20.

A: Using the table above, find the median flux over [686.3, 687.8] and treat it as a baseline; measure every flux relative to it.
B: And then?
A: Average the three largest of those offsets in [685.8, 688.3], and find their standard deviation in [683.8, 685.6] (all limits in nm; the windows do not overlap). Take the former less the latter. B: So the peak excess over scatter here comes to -1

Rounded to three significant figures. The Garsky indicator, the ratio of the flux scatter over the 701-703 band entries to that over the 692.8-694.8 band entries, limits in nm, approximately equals 1.01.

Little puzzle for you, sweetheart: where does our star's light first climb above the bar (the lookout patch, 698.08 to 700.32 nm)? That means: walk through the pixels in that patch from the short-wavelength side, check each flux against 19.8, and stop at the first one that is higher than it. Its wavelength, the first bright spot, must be 698.20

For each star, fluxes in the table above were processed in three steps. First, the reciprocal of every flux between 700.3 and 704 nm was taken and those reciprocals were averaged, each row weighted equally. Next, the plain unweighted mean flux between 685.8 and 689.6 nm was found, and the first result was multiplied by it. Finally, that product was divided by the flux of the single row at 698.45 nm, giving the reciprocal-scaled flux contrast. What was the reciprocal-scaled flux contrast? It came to 0.034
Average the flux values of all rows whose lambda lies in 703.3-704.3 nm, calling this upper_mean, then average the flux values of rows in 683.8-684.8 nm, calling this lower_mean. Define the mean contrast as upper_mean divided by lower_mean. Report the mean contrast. 1.32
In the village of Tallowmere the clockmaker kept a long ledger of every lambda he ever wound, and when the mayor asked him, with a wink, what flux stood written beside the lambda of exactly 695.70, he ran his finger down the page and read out 24.4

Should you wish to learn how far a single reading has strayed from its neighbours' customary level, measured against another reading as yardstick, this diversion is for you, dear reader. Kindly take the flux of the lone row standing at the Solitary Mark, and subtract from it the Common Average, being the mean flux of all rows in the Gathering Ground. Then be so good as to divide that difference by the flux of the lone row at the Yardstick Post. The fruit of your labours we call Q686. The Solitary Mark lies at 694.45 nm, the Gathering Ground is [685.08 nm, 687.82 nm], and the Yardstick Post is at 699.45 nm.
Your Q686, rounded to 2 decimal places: 0.17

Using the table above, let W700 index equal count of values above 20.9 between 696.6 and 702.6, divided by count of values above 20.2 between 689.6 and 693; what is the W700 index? 2.7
